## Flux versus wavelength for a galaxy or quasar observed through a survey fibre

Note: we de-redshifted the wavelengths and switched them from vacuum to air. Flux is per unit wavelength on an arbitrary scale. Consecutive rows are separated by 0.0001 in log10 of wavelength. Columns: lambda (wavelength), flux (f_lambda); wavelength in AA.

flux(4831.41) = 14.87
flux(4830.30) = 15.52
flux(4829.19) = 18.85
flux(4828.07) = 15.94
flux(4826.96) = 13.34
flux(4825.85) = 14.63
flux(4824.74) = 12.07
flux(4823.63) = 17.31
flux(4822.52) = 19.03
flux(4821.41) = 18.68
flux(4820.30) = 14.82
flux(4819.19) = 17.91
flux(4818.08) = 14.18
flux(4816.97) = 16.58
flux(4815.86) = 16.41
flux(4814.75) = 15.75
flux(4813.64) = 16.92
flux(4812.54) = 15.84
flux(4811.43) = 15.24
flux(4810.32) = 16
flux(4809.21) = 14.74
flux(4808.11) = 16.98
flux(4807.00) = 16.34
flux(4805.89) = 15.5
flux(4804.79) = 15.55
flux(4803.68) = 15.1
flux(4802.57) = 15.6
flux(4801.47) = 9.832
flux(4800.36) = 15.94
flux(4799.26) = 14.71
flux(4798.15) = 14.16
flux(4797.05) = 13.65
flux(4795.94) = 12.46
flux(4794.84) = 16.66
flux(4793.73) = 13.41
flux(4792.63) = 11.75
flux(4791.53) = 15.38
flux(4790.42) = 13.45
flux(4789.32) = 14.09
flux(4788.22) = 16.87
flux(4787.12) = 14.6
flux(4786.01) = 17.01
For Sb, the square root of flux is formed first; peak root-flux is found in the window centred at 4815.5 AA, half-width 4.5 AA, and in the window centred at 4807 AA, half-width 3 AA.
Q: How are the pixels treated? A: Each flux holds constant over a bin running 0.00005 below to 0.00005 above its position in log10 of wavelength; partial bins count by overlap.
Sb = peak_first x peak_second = 17.4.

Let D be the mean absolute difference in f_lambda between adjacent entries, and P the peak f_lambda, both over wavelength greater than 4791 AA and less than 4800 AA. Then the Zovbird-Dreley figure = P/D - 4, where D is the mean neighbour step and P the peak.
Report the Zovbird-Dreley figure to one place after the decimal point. 3.8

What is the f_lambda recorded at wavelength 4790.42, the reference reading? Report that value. 13.45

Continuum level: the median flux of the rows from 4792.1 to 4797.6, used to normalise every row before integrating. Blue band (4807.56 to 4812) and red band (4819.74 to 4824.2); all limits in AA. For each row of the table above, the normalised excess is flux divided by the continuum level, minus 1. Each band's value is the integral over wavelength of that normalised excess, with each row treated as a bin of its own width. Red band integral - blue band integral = 0.57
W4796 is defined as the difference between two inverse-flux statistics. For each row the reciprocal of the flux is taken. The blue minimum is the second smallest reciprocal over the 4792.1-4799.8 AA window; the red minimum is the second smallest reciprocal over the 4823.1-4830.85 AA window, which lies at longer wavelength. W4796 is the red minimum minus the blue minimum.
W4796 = -0.010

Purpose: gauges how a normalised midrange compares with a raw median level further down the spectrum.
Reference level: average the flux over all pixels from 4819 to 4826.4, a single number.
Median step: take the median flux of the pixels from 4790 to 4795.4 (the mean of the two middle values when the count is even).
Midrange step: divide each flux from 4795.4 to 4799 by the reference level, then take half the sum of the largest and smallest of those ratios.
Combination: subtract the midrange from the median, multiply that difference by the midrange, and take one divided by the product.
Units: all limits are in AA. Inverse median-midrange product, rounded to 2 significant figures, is 0.097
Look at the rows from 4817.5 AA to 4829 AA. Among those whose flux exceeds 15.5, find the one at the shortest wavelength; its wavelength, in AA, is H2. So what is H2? 4819.19 AA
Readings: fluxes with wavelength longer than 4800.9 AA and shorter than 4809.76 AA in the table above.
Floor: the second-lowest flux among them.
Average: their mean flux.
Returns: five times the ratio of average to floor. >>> 5.1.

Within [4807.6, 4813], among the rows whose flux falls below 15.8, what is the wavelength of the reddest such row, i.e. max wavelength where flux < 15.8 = 4811.43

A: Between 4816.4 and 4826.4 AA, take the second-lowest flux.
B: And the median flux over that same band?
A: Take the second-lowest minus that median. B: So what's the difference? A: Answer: -2.40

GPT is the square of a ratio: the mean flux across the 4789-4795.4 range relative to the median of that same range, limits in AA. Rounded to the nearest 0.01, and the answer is 1.05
